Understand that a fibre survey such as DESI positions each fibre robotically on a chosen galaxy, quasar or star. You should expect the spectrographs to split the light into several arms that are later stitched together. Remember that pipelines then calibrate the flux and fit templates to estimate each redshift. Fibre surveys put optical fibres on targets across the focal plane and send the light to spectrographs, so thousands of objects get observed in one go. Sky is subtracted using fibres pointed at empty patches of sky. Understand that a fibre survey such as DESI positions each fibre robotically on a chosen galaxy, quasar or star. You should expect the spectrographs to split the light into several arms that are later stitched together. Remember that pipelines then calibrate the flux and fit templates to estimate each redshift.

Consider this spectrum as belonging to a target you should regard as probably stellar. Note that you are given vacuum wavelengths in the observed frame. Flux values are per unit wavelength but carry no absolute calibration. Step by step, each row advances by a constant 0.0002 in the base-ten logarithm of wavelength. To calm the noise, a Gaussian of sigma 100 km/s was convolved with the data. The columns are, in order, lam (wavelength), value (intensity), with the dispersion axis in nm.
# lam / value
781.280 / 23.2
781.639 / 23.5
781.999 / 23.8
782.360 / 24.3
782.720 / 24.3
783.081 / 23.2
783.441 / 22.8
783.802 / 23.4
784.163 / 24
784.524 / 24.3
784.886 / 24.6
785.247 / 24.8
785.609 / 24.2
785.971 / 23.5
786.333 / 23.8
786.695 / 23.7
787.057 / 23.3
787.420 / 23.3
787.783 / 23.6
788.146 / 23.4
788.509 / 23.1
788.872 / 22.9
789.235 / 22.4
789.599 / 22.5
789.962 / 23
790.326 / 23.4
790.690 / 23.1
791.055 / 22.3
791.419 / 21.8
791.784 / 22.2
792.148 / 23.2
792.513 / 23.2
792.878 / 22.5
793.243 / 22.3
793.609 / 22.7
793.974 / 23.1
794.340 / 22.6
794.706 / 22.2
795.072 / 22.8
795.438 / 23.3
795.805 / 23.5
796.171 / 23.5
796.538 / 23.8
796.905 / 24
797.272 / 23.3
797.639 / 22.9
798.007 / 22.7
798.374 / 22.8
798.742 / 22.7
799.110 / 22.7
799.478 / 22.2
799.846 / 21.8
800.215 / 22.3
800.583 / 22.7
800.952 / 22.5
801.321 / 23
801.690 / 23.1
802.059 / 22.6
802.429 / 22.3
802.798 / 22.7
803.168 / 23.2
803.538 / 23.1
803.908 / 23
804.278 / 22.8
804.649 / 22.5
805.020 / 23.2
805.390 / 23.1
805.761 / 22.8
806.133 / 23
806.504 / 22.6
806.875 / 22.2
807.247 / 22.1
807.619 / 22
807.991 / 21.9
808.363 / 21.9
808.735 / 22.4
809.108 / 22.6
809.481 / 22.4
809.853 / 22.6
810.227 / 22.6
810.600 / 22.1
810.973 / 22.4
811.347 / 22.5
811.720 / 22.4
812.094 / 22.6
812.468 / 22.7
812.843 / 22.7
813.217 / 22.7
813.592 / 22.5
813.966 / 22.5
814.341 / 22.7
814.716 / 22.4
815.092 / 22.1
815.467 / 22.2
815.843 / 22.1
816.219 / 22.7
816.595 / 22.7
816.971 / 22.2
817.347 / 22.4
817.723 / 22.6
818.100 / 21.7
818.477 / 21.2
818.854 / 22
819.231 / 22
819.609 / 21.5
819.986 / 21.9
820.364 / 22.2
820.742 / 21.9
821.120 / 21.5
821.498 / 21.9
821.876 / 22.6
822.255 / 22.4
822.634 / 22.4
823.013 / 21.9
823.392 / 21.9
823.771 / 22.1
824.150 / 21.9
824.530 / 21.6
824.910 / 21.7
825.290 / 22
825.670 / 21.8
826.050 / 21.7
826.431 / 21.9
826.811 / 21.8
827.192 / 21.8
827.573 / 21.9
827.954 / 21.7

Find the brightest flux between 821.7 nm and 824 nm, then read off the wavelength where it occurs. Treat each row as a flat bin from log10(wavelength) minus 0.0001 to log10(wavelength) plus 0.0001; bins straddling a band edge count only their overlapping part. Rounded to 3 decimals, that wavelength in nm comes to 821.876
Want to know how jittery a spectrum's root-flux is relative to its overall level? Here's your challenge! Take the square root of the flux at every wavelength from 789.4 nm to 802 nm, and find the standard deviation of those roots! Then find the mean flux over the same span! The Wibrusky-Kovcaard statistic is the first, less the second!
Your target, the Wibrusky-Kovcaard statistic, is -22.76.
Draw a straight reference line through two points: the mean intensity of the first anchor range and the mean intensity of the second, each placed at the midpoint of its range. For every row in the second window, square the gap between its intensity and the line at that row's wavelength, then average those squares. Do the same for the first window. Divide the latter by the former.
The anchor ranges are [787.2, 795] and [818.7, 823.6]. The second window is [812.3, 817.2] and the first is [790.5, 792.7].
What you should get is 2.4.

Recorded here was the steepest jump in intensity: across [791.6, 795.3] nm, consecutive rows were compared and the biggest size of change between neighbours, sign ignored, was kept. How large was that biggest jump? 1.00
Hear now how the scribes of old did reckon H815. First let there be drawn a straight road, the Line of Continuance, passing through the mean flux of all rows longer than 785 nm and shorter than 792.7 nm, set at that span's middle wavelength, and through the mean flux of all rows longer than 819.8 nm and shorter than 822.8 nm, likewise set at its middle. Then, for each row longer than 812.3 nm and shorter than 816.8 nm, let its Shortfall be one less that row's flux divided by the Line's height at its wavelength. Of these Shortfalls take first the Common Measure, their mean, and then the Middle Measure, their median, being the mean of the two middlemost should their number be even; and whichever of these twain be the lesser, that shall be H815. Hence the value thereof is -0.010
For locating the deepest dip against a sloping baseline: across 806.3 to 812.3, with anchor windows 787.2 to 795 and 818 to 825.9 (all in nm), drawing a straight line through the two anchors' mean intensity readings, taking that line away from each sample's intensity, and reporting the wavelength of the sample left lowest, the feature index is 807.991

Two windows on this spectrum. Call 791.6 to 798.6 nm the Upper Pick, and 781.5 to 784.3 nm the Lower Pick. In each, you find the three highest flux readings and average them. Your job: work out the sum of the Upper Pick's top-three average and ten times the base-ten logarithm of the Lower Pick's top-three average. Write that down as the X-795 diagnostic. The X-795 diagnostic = 37.6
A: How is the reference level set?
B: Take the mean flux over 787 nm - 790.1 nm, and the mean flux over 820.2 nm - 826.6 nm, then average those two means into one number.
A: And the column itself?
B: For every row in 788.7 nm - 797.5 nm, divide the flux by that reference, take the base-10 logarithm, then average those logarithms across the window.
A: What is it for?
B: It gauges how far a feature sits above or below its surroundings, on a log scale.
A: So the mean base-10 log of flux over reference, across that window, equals 0.007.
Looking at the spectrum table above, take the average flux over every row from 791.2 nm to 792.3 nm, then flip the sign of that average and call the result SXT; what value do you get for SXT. -22.4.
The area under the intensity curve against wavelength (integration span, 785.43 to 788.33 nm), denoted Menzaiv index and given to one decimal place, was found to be 68.4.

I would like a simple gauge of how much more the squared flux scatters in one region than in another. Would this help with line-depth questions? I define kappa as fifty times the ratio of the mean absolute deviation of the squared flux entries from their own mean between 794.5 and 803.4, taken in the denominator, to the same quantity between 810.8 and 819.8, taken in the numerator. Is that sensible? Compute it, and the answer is 37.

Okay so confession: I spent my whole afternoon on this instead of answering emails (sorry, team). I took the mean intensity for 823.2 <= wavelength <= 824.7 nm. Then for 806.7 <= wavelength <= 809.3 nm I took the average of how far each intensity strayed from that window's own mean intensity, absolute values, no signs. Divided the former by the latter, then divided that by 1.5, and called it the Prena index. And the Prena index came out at 70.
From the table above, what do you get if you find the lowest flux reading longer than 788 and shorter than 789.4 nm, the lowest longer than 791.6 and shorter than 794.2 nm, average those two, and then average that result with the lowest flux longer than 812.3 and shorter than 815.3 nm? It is 22.20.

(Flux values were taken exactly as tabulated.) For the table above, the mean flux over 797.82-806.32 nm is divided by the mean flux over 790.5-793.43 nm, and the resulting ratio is 1.01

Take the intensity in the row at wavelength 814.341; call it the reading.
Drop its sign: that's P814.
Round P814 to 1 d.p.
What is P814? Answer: 22.7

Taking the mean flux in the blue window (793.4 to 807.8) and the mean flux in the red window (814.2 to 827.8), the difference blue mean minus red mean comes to 0.77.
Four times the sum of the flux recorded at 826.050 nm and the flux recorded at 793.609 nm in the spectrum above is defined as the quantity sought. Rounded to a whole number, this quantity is 178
